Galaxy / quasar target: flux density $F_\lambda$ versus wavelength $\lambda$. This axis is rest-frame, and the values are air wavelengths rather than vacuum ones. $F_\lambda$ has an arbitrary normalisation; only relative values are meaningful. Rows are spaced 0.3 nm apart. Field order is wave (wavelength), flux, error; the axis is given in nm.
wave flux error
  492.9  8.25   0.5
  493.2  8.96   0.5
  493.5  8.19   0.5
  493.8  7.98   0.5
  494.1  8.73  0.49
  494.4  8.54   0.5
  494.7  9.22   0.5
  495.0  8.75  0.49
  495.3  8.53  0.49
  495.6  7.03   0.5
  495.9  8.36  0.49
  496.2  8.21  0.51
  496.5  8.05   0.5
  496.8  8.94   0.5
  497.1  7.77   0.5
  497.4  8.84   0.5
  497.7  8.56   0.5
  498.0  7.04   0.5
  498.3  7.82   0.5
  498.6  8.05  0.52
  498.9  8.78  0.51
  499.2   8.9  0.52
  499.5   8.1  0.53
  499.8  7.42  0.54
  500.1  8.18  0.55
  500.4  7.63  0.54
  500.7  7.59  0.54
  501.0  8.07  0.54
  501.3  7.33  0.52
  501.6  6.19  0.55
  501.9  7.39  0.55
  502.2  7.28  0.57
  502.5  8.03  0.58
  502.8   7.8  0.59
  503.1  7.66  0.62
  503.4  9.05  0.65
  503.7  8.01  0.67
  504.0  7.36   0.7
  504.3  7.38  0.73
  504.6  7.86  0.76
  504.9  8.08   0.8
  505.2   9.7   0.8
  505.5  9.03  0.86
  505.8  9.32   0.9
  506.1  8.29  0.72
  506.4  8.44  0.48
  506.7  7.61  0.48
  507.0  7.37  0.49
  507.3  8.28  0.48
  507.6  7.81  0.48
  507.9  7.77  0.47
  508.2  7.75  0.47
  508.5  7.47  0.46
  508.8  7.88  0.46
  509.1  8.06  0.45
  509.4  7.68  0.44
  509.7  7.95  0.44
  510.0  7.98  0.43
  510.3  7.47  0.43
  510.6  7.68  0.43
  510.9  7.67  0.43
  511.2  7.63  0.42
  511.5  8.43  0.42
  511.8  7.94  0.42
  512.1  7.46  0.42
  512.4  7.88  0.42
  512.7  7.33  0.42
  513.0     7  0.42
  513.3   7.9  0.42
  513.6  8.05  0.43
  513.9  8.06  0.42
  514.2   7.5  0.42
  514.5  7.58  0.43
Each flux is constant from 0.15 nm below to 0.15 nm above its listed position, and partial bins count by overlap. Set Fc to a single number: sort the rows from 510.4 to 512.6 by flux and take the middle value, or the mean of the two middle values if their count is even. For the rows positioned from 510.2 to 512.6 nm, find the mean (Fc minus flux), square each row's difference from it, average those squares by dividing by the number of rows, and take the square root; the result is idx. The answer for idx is 0.30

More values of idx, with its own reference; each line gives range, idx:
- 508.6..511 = 0.19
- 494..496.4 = 0.60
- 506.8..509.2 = 0.27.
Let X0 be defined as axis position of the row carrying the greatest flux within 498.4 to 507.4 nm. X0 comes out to 505.2 nm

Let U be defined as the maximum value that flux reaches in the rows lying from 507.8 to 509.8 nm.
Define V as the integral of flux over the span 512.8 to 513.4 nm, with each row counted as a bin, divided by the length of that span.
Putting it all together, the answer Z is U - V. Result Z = 0.7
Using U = 8.06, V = 7.40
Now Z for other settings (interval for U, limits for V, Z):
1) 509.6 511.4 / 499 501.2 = 0.0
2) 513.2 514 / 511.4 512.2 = 0.1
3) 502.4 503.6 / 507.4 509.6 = 1.3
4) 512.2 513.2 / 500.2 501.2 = 0.1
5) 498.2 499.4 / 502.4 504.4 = 1.0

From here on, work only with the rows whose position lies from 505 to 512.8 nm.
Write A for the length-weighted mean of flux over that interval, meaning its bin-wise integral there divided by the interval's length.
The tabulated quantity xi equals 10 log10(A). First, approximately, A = 8.00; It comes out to 9.03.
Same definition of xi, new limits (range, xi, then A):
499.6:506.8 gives 9.00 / 7.95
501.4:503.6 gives 8.83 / 7.63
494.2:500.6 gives 9.15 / 8.22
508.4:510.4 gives 8.92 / 7.80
